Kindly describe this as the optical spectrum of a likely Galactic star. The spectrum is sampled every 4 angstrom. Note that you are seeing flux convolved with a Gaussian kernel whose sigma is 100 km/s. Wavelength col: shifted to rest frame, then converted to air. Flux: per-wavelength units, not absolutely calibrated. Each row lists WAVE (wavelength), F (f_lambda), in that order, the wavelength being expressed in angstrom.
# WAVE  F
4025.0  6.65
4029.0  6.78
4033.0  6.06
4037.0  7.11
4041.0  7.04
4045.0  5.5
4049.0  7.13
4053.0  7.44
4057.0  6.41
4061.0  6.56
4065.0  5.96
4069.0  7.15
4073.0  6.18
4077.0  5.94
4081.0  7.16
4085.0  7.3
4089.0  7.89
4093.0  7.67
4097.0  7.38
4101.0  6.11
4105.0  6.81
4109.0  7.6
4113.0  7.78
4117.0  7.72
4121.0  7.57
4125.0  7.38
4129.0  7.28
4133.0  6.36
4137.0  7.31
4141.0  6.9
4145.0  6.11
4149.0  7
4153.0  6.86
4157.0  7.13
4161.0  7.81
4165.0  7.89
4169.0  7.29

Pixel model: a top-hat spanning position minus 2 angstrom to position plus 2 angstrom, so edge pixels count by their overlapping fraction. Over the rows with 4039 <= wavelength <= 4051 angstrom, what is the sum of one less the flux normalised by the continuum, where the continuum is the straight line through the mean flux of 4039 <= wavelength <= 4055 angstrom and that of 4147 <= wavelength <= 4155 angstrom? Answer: 0.1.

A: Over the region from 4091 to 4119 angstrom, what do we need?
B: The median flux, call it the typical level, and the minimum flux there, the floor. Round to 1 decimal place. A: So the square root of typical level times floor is 6.8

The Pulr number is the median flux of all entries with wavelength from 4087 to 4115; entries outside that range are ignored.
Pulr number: 7.6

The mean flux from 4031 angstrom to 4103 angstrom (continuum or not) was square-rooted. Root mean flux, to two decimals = 2.60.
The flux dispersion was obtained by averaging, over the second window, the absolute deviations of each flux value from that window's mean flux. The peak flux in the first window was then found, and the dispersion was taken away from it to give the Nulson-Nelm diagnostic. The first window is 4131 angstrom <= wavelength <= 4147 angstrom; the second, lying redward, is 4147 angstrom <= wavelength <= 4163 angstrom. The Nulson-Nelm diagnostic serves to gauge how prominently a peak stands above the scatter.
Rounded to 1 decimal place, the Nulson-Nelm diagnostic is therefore 7.0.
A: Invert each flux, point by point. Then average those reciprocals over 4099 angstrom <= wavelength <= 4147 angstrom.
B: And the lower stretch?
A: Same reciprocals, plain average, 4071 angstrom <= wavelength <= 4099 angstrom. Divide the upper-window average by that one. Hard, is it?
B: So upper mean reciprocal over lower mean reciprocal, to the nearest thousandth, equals 0.997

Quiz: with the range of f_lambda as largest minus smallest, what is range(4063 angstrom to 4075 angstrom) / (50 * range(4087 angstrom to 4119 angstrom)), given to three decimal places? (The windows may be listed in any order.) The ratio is 0.013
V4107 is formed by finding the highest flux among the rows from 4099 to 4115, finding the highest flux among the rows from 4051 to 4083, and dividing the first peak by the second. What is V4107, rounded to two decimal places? 1.05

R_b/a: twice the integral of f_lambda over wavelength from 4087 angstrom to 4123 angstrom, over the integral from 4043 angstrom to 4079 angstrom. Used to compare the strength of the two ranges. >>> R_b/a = 2.28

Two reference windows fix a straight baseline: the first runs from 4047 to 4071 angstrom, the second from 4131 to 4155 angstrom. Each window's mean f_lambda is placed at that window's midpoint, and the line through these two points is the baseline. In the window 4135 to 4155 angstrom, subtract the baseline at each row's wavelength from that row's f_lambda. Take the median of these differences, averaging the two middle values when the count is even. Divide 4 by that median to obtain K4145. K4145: 28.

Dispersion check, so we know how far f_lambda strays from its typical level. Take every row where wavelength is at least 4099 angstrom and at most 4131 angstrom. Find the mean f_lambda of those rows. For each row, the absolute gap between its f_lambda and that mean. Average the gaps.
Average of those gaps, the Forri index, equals 0.41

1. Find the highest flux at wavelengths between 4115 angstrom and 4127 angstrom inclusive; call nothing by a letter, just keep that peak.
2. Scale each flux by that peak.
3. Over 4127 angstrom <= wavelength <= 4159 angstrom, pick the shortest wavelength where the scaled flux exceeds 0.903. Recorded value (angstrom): 4129.0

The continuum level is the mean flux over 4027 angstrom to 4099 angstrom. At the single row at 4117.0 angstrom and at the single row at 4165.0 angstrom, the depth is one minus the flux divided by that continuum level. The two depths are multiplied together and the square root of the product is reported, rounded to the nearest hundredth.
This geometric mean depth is 0.14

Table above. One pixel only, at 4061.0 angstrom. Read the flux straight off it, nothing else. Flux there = 6.56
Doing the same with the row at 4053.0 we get 7.44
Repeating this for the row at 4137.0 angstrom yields 7.31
